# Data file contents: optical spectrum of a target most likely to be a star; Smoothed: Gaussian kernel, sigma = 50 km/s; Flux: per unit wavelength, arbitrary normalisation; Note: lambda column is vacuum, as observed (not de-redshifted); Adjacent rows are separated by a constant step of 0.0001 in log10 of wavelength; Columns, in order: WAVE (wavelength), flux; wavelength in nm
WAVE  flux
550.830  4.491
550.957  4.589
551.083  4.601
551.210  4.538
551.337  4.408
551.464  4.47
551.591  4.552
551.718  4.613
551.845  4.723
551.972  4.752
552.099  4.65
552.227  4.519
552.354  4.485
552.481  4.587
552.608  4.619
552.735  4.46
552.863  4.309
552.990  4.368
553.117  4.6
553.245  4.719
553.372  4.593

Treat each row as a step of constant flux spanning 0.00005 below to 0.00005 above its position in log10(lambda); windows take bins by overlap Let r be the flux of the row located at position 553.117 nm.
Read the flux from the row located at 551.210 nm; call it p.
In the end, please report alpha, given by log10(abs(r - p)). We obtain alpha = -1.21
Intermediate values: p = 4.538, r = 4.6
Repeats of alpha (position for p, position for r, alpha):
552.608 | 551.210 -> -1.09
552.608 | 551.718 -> -2.22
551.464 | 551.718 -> -0.84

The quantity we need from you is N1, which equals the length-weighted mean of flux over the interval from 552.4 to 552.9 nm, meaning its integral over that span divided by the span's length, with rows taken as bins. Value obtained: 4.50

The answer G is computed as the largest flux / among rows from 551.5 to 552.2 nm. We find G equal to 4.752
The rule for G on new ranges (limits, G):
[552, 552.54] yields 4.65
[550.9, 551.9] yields 4.723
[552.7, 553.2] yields 4.6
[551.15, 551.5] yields 4.538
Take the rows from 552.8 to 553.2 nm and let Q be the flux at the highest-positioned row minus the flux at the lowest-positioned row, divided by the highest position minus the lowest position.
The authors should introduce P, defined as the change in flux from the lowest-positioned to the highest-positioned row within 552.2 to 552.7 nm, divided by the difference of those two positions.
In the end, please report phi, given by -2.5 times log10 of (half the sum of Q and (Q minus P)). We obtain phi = 0.0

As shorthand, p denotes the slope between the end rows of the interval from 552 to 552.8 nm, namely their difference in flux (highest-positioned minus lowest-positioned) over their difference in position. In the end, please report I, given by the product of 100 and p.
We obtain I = -30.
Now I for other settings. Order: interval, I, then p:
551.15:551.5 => -27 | -0.3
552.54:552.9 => -122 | -1.2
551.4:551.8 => 56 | 0.6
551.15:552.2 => 13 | 0.1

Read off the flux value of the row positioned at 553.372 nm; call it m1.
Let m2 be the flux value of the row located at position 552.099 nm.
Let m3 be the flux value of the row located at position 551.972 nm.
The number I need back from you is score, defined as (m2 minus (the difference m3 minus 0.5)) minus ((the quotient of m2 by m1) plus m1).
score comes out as -5.2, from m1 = 4.593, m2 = 4.65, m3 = 4.752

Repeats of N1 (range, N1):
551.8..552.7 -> 4.61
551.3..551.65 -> 4.48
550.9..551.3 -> 4.57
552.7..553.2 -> 4.44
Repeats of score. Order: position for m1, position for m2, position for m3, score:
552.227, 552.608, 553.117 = -5.0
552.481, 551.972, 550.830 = -4.9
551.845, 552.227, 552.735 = -5.1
